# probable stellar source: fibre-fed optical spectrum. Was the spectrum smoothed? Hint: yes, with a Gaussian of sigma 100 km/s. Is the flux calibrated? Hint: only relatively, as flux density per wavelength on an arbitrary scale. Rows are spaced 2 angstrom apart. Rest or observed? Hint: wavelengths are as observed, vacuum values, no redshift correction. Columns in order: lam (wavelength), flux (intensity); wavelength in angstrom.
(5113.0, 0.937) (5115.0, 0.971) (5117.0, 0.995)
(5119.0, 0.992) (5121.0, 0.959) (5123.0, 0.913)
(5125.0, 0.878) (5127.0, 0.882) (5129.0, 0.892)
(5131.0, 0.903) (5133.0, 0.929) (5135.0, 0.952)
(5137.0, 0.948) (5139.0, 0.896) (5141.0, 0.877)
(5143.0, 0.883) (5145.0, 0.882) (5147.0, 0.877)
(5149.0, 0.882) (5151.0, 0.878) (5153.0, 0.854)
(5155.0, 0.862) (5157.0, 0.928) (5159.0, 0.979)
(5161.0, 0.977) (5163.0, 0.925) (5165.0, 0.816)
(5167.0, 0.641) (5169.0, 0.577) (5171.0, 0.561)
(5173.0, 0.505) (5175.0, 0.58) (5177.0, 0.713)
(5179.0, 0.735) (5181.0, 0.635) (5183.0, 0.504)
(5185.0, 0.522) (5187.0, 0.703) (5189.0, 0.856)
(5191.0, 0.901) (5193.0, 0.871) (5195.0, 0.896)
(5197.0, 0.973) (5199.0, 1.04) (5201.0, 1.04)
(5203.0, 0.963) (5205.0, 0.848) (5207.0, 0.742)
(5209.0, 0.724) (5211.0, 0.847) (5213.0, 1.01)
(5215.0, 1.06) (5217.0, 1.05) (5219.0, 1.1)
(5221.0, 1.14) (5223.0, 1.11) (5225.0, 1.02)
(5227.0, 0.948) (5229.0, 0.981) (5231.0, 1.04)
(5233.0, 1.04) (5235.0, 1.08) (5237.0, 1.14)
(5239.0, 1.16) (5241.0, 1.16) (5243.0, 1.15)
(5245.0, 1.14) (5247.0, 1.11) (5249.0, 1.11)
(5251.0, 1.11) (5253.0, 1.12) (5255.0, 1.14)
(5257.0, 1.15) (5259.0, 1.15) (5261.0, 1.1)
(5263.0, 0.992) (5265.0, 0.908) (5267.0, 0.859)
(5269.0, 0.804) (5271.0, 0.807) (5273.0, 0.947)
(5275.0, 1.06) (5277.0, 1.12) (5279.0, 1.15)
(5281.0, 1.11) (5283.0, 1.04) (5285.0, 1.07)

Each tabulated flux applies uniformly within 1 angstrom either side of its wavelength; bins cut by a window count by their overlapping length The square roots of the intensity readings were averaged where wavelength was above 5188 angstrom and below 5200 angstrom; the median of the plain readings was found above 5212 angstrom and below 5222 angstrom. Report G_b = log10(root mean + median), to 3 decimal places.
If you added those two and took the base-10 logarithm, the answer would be 0.305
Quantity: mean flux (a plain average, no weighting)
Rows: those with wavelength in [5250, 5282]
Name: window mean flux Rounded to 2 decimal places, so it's 1.03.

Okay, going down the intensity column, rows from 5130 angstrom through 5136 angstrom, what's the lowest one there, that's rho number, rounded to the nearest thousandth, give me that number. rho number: 0.903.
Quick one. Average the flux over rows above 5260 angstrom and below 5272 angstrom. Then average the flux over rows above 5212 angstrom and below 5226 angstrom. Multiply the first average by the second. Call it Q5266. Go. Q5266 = 0.98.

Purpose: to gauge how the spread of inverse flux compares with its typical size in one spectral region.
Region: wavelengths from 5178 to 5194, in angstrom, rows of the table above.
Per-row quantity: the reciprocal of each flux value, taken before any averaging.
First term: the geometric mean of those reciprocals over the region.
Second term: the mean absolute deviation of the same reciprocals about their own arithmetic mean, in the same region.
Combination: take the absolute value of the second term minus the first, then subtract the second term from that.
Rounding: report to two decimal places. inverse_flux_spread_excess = 0.88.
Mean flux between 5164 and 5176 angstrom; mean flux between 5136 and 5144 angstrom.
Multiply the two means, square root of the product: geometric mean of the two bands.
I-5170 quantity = 0.74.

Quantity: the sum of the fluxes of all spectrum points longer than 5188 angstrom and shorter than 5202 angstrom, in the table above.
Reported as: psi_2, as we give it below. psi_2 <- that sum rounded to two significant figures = 6.6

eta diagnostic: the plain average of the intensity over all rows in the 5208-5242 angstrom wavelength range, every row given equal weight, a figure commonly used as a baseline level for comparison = 1.04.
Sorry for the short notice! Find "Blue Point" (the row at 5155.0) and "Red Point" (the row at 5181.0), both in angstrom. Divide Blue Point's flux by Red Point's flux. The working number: 1.36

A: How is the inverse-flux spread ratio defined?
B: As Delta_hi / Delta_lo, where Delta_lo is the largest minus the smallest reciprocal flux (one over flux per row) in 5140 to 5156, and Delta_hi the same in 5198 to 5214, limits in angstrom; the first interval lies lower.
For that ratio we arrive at 11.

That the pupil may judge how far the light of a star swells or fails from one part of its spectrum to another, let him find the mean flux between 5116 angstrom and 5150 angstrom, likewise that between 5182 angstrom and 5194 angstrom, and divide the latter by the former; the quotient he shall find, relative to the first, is 0.79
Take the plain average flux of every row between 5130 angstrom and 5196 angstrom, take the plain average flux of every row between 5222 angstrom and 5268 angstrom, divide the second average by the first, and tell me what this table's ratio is 1.34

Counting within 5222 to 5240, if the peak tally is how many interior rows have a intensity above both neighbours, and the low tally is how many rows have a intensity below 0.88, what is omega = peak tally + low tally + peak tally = 0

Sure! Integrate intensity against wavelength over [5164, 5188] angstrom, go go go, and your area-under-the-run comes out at 15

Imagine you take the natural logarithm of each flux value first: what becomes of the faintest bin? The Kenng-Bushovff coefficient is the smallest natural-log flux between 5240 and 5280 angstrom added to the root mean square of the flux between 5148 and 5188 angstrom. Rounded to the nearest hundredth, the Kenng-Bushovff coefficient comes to 0.54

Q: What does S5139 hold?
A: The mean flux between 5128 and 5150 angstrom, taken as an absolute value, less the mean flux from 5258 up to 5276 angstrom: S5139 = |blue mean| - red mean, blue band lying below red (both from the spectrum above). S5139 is -0.06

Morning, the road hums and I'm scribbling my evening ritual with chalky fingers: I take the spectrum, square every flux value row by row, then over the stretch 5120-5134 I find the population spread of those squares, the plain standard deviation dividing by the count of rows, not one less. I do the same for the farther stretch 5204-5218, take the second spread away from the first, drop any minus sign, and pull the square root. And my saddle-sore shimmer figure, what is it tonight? 0.43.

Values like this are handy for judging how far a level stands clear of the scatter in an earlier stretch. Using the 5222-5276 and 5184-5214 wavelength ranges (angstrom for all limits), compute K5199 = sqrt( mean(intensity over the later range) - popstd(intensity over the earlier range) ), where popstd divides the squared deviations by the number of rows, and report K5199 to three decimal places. 0.955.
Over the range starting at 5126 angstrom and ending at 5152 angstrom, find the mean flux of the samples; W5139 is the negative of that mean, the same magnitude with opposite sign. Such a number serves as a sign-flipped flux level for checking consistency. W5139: -0.90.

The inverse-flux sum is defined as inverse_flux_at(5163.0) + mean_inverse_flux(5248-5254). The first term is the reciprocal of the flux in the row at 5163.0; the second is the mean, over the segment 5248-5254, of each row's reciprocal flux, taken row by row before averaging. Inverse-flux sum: 2.0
